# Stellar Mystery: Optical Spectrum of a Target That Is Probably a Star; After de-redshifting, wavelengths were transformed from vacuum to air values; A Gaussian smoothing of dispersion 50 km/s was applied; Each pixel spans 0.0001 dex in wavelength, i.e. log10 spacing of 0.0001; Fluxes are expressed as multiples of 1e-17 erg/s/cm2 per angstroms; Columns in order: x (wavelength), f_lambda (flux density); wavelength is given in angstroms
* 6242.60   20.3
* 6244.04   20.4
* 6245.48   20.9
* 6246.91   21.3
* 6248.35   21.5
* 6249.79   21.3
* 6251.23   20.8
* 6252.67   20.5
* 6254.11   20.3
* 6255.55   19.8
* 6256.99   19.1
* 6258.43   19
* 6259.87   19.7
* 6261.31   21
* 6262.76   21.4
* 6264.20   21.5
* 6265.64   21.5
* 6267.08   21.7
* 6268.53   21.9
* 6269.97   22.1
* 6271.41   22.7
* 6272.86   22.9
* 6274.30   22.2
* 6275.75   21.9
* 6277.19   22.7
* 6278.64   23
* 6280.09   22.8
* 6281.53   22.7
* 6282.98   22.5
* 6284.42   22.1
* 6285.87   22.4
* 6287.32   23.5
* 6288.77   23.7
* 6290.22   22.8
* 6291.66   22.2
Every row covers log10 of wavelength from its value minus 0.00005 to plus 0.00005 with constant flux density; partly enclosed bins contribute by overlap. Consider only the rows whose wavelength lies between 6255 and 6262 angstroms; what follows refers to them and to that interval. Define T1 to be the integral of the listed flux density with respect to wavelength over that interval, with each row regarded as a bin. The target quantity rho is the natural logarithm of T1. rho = 4.93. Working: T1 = 138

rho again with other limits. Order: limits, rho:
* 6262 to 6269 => 5.02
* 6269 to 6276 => 5.05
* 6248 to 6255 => 4.98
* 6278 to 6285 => 5.07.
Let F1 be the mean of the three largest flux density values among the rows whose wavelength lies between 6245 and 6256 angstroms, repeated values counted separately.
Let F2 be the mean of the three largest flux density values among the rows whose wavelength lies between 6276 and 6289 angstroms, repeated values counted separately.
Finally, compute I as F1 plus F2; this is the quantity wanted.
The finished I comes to 44.8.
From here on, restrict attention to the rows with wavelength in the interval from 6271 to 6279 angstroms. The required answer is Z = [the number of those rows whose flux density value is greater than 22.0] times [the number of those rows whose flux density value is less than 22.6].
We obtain 10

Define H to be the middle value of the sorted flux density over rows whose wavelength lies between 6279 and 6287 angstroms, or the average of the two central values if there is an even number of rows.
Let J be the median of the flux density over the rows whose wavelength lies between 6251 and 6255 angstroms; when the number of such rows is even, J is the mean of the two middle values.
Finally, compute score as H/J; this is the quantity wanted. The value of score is 1.098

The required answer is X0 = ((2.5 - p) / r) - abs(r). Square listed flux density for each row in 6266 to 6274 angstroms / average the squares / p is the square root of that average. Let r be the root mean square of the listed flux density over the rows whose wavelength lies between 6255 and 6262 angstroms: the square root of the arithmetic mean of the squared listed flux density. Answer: -20.7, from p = 22.3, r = 19.7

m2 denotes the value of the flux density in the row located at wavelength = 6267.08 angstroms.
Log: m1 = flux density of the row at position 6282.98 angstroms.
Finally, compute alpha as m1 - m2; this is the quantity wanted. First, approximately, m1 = 22.5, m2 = 21.7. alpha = 0.8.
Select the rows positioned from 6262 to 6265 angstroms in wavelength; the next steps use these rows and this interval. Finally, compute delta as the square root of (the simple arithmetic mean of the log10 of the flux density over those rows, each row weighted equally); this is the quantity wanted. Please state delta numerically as 1.154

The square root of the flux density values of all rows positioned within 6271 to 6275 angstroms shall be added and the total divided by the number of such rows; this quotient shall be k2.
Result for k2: 4.75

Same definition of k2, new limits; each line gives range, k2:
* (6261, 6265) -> 4.62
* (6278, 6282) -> 4.78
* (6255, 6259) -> 4.39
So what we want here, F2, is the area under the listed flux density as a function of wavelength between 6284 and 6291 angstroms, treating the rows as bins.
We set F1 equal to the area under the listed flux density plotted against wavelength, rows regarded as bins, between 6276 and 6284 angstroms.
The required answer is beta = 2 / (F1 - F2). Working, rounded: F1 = 181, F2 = 160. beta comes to 0.095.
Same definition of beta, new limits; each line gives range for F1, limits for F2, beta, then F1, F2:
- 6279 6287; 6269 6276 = 0.084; 181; 157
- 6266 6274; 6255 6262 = 0.050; 178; 138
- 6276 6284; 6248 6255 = 0.056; 181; 146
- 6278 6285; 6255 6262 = 0.098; 159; 138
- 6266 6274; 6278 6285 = 0.103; 178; 159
